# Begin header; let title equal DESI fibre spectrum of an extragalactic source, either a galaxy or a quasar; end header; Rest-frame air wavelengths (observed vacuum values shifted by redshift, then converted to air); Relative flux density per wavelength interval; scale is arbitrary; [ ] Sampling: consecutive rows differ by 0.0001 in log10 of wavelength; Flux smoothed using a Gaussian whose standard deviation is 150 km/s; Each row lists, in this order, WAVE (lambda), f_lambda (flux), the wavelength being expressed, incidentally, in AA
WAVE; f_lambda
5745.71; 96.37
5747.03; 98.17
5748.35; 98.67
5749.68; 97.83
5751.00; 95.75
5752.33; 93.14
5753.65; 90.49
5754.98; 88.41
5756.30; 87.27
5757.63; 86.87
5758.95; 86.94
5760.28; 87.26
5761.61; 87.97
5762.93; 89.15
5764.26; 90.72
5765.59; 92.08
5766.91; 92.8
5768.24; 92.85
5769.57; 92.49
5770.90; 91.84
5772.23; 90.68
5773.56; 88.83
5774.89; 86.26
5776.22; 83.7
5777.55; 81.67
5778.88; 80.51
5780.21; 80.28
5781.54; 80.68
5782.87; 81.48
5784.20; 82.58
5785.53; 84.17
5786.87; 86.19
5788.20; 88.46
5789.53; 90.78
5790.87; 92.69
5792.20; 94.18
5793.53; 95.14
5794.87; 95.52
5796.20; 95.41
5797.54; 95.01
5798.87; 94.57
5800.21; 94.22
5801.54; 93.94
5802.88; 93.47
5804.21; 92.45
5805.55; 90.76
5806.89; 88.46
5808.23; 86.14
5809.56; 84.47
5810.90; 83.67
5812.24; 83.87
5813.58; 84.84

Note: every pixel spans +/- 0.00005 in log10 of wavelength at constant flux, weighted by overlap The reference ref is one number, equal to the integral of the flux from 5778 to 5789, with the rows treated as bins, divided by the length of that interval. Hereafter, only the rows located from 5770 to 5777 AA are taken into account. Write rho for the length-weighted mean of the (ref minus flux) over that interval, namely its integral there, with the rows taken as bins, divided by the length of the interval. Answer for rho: -5.1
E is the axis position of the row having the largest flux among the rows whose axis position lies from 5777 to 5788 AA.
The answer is 5786.87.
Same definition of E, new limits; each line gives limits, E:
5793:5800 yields 5794.87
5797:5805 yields 5797.54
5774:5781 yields 5774.89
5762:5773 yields 5768.24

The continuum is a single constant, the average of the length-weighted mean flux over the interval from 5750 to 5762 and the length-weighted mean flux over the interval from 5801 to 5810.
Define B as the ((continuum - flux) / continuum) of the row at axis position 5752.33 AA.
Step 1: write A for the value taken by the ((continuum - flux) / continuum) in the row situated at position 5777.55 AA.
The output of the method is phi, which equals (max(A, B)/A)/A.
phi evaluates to 11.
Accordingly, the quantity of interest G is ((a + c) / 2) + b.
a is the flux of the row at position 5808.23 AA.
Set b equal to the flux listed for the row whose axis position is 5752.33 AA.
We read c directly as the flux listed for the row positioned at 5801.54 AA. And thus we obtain 183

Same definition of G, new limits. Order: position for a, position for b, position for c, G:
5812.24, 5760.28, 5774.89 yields 172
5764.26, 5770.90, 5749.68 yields 186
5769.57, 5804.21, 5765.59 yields 185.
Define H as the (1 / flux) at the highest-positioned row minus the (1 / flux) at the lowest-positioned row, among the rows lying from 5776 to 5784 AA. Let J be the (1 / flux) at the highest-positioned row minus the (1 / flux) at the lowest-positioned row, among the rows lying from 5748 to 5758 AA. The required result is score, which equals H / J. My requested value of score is 0.2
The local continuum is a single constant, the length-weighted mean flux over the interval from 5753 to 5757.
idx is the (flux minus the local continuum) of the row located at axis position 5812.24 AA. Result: -5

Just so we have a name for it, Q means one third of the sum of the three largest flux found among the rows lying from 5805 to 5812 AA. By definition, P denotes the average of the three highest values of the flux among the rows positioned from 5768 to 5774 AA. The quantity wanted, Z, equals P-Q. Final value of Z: 3.9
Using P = 92.4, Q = 88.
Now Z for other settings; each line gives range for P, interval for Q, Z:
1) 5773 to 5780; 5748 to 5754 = -11.2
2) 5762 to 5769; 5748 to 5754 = -4.8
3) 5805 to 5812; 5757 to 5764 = 0.3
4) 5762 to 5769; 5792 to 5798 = -2.8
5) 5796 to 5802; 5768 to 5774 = 2.6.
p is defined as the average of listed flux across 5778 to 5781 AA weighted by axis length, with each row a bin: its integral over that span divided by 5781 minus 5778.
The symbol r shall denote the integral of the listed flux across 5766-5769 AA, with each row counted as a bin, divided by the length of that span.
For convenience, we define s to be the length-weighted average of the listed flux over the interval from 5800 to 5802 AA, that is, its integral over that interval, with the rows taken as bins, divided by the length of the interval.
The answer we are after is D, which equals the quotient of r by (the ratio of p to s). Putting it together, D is 109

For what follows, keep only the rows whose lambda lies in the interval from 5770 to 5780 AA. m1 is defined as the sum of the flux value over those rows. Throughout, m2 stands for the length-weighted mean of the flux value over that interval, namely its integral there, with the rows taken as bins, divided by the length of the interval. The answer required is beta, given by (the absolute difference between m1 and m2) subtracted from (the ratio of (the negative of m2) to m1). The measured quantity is -518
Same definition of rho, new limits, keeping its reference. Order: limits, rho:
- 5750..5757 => -8.2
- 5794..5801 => -11.8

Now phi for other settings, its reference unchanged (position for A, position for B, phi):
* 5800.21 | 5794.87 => -20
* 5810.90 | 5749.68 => 15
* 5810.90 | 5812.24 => 15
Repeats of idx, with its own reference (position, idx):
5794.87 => 7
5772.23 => 2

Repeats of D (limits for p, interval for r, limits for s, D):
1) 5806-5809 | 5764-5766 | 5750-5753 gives 99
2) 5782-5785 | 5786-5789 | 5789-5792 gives 98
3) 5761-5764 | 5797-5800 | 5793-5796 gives 101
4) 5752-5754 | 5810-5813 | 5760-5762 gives 80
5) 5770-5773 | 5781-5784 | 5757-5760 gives 78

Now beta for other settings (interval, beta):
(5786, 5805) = -1209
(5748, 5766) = -1182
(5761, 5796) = -2205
